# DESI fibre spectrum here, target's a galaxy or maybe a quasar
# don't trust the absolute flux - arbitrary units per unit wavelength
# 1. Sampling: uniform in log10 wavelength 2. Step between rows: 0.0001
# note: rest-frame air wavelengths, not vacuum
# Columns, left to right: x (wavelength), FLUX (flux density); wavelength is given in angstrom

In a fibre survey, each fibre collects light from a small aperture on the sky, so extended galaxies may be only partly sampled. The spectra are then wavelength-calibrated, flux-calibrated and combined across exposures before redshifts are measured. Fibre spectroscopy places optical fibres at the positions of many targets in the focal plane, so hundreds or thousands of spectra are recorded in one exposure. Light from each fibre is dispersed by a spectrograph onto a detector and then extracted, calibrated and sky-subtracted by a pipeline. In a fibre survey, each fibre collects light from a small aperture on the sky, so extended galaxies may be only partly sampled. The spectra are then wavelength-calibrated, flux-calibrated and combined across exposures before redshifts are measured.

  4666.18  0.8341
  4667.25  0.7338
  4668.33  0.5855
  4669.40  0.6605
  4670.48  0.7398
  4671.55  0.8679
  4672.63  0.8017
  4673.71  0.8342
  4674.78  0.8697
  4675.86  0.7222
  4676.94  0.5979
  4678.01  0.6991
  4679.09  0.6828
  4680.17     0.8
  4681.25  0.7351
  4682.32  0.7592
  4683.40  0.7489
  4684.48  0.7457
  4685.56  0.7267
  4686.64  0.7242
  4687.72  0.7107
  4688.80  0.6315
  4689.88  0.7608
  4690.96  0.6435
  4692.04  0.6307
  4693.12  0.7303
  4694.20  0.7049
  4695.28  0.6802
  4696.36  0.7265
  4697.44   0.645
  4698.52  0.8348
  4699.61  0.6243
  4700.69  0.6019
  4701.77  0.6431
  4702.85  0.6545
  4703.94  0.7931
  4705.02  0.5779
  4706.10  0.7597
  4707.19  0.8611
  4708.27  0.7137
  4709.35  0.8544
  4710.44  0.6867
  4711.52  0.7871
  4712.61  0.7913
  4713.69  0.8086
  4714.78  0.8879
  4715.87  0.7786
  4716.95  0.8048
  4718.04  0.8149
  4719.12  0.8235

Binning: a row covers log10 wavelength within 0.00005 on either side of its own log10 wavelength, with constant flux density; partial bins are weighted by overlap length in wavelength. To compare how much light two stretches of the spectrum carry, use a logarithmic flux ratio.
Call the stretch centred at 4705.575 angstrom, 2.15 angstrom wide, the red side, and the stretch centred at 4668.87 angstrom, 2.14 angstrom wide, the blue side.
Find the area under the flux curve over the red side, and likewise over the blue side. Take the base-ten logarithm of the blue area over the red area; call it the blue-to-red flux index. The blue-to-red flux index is -0.03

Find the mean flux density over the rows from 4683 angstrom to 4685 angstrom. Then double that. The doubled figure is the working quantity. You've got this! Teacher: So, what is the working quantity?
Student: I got 1.49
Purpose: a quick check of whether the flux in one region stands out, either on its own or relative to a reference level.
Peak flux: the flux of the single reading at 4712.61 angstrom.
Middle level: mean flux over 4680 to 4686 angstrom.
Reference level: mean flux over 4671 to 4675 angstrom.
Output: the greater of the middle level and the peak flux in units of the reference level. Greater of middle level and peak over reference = 0.94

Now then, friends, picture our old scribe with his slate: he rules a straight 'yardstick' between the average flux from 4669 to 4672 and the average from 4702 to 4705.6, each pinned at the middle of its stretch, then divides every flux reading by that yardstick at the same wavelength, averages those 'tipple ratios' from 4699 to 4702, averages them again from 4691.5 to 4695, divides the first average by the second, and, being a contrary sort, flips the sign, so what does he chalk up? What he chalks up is -0.93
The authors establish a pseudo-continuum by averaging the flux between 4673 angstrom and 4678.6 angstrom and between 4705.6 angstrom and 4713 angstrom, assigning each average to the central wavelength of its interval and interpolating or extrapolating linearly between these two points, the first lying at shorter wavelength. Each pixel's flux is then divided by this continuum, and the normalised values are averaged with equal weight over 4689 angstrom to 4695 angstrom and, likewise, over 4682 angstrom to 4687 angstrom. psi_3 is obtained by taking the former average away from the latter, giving 0.07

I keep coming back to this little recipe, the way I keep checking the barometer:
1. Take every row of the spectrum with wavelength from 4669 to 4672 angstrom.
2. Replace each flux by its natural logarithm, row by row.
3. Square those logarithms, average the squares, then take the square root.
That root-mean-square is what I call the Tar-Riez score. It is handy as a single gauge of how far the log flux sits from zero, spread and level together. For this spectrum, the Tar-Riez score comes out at 0.31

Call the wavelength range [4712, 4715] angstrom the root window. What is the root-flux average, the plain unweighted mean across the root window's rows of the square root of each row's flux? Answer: 0.91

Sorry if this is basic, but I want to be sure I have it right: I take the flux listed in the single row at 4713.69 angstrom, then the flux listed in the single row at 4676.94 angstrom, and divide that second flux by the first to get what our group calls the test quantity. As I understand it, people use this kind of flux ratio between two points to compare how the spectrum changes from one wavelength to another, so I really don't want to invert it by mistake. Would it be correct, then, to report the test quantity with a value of 0.739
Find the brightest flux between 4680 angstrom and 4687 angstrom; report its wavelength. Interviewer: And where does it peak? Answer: 4680.17 angstrom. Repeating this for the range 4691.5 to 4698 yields 4693.12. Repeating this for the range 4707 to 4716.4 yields 4714.78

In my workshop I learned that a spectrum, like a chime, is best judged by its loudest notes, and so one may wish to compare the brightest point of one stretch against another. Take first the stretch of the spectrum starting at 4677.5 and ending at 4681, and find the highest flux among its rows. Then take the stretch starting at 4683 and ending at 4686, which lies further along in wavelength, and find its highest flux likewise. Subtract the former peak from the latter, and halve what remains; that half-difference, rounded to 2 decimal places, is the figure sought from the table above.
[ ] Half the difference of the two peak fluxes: -0.03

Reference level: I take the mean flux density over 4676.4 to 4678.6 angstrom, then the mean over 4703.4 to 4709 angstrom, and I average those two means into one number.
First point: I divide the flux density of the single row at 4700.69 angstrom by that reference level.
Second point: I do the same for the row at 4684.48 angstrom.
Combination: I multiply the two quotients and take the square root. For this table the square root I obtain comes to 0.96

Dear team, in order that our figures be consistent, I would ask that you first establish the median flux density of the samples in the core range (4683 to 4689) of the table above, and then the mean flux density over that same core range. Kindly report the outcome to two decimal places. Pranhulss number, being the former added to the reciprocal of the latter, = 2.12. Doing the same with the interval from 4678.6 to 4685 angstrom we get 2.09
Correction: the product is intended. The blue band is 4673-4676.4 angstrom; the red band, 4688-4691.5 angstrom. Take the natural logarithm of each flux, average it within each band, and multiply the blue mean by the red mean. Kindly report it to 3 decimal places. 0.084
